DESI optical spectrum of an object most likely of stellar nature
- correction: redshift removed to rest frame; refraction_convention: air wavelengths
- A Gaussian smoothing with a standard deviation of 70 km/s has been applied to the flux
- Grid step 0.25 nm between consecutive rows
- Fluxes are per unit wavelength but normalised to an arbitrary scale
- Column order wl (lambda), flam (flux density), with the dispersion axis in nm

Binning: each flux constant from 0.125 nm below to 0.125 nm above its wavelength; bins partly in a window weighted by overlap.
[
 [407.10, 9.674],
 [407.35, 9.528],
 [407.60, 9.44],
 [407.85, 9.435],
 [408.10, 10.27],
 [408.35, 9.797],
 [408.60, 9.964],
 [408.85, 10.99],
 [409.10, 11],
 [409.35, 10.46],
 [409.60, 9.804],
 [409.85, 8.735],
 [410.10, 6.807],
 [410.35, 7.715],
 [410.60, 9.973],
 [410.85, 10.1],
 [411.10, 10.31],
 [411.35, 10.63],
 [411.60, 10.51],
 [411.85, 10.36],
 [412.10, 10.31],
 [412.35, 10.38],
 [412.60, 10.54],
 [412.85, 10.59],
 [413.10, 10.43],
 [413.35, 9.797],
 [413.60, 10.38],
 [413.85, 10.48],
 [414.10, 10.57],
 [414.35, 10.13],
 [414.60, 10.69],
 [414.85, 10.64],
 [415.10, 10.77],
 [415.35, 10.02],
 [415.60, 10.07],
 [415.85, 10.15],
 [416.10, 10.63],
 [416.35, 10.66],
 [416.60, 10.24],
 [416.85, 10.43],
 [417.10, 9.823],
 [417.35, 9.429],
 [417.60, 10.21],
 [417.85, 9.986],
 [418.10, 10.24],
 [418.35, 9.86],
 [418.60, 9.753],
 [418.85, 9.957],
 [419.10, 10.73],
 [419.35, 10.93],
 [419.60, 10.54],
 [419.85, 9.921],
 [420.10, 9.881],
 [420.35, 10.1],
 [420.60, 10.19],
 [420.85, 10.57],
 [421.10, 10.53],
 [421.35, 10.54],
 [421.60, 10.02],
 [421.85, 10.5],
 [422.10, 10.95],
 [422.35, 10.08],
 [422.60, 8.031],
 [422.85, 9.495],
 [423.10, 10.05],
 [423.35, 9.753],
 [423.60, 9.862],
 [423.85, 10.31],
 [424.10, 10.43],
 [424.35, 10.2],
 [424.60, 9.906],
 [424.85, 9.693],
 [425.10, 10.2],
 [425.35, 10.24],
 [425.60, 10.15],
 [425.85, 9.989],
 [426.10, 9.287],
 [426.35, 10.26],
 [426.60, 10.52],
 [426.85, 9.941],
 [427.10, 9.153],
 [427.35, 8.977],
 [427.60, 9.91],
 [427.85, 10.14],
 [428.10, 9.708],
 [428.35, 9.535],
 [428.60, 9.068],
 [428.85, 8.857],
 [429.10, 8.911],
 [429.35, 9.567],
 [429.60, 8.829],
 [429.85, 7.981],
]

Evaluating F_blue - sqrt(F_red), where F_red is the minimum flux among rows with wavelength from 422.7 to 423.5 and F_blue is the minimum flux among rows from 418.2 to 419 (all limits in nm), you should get 6.7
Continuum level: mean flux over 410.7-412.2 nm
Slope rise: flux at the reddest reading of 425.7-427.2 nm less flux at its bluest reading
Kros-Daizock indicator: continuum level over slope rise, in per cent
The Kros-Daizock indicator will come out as -1240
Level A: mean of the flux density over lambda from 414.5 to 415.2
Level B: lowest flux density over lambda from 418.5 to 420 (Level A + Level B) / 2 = 10.2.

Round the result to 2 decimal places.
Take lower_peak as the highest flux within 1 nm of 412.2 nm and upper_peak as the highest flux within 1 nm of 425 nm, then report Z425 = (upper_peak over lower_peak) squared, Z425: 0.96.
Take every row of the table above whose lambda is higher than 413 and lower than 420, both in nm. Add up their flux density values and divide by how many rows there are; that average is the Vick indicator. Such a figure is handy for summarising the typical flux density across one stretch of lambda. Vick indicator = 10.3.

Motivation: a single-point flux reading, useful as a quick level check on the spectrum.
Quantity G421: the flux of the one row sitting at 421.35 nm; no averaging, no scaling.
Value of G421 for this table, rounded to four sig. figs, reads 10.54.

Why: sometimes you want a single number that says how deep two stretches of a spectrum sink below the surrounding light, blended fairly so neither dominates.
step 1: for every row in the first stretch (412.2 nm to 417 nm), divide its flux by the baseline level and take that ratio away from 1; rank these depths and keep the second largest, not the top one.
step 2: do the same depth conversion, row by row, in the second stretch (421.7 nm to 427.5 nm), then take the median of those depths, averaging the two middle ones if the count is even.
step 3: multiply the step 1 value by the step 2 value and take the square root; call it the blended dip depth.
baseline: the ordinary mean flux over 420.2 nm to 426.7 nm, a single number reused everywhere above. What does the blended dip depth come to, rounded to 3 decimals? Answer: 0.003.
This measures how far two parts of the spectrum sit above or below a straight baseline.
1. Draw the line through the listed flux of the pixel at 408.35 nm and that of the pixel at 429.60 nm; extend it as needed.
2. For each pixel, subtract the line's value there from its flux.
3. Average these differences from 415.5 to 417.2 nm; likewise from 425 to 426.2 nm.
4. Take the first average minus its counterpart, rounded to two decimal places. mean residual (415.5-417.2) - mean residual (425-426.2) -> -0.11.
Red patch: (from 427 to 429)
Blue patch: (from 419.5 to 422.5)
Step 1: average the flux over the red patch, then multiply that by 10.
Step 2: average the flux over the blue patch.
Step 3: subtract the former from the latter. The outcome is -83.9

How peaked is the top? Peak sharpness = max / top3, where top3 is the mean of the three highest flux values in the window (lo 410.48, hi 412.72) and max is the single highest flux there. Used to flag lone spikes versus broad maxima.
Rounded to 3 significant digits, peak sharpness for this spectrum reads 1.01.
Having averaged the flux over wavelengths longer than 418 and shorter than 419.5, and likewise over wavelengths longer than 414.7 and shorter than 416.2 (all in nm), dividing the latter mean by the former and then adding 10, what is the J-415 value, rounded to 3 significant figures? 11.0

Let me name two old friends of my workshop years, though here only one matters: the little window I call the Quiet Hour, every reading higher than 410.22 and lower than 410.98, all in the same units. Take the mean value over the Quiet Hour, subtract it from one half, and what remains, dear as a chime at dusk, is -8.8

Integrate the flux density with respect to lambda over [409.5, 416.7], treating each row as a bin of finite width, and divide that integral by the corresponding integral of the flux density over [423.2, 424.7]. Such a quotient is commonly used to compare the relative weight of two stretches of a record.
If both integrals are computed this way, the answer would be 4.8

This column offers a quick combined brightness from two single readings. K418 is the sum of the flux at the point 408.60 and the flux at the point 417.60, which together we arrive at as 20.2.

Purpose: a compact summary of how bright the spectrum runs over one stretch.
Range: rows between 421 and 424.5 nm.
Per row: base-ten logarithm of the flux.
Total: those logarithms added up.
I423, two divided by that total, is 0.143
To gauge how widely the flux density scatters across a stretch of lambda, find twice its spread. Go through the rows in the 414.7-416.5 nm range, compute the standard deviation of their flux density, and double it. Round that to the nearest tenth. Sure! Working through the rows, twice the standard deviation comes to 0.6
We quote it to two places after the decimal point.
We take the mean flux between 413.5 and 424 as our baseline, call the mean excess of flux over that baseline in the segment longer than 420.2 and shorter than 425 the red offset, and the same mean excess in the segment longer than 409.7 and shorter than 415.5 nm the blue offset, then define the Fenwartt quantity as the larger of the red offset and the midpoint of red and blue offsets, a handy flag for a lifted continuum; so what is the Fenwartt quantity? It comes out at -0.13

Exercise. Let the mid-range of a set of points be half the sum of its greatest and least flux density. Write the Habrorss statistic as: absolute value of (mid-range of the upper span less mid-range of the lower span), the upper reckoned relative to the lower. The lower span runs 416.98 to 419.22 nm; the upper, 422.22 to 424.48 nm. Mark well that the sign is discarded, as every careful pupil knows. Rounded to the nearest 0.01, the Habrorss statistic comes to 0.85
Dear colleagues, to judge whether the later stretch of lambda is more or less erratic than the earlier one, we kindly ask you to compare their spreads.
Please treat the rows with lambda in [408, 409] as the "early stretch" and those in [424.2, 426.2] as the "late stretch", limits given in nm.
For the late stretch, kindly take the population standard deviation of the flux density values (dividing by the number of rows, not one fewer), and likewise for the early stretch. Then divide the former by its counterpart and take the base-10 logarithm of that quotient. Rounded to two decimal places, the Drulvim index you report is -0.17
